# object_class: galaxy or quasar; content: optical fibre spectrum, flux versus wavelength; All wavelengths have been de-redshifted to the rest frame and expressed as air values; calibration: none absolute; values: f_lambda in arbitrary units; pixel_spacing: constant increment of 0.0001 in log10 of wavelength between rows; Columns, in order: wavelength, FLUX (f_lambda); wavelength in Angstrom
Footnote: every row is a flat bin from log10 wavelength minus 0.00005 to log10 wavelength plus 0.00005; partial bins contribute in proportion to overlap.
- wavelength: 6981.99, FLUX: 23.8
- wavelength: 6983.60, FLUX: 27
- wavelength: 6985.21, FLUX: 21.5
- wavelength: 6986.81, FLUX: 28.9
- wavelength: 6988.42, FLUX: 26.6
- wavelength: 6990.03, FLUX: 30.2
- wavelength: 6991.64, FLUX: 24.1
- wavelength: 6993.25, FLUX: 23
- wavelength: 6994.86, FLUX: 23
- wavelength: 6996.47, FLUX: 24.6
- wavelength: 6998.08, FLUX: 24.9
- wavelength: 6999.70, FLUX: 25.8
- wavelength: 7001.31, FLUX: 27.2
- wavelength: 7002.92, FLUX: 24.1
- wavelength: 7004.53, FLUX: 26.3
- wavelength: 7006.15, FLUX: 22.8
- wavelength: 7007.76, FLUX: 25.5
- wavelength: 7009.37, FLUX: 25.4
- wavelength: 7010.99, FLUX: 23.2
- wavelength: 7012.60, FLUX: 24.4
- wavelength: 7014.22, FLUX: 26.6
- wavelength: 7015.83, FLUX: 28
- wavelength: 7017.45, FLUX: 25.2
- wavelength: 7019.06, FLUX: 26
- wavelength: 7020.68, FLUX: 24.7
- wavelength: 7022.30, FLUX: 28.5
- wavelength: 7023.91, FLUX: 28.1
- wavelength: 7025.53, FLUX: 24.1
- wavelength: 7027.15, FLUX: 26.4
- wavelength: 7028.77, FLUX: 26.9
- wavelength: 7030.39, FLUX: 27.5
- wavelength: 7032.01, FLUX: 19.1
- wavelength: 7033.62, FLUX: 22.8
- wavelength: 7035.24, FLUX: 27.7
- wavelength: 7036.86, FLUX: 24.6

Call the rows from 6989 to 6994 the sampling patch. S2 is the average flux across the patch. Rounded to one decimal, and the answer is 25.8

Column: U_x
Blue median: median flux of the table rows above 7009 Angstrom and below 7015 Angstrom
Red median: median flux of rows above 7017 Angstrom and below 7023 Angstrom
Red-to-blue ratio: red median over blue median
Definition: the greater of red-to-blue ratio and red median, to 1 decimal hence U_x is 25.6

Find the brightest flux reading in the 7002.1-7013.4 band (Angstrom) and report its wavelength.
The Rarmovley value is 7004.53 Angstrom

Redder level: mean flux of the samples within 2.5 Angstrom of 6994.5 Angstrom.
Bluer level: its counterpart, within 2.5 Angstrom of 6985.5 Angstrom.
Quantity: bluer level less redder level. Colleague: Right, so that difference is 2.3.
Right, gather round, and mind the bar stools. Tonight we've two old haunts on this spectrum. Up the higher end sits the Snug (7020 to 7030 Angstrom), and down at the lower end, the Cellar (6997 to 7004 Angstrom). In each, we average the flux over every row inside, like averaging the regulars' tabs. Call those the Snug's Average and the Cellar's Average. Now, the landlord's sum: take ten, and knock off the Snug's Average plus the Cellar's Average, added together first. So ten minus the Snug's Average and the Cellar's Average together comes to -42.0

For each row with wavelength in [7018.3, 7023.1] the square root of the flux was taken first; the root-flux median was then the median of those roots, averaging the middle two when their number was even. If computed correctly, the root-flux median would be 5.10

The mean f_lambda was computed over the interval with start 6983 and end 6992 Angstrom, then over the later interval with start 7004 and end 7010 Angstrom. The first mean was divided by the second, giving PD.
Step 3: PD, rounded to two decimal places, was 1.06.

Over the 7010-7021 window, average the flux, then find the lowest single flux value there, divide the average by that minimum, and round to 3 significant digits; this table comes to 1.10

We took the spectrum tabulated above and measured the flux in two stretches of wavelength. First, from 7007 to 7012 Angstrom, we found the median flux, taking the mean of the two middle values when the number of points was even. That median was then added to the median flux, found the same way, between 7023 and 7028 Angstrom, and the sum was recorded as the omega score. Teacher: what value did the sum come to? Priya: 51.8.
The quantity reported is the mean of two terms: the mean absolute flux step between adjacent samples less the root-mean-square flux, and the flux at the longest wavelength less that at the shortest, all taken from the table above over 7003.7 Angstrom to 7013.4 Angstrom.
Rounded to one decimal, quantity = -12.3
